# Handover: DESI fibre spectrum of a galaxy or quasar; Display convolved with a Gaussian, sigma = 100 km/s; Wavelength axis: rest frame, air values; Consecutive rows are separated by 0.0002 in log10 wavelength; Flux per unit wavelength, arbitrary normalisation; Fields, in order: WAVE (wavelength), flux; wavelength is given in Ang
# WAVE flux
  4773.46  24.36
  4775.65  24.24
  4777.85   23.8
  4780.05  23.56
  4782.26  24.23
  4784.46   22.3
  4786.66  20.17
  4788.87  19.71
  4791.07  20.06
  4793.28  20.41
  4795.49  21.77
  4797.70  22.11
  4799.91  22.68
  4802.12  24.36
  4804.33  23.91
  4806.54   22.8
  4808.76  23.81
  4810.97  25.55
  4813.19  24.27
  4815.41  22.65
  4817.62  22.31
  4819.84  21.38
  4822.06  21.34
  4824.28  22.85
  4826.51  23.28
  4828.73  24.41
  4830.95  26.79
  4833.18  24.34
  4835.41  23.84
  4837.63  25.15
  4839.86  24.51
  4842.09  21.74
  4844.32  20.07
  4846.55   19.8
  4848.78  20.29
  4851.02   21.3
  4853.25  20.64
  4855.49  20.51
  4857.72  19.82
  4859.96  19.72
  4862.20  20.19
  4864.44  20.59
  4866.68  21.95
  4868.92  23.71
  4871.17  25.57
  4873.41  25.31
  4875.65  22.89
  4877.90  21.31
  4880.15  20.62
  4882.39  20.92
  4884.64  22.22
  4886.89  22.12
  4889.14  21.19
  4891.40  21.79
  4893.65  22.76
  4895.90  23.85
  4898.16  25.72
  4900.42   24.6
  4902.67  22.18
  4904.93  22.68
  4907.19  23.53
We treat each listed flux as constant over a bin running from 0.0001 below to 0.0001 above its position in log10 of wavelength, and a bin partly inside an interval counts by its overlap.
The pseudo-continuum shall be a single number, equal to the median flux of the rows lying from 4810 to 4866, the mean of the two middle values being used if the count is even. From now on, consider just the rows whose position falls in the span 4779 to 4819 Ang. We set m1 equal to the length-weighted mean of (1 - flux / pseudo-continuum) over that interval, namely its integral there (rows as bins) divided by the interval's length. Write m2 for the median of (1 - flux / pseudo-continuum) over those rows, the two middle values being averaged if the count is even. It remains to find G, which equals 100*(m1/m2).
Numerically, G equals 91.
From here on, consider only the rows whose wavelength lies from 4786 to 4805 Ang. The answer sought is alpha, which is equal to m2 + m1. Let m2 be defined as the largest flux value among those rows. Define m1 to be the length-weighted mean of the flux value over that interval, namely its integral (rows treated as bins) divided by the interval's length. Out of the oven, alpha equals 46.0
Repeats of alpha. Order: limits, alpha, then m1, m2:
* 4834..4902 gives 47.9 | 22.2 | 25.72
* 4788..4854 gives 49.4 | 22.6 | 26.79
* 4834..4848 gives 47.7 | 22.5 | 25.15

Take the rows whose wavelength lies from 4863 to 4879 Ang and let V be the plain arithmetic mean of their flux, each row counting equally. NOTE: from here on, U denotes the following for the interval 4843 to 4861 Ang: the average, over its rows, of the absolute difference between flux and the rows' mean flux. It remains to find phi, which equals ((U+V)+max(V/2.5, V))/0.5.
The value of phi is 93.0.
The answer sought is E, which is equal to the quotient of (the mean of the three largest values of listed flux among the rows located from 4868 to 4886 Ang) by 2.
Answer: 12.4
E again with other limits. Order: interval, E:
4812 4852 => 12.7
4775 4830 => 12.4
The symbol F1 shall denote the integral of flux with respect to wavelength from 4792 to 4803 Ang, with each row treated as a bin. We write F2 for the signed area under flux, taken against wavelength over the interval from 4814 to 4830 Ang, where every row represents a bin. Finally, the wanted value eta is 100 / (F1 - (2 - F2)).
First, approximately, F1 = 244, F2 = 363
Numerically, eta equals 0.17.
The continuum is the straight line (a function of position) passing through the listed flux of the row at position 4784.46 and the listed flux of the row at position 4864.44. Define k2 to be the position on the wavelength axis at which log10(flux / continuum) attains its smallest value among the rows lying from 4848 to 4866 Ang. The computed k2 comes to 4859.96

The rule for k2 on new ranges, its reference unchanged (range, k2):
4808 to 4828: 4819.84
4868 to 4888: 4880.15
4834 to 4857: 4846.55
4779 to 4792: 4788.87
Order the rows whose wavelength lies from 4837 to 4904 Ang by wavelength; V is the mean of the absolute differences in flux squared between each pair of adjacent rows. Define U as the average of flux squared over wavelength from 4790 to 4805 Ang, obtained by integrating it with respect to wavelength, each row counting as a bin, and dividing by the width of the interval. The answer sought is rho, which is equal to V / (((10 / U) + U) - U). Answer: 2302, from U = 492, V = 46.8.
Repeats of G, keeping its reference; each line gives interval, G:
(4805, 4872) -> 103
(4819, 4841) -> 88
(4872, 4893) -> 731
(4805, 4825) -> 121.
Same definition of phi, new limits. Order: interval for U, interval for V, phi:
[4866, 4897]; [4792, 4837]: 95.4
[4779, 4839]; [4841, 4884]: 88.5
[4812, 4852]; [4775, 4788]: 95.4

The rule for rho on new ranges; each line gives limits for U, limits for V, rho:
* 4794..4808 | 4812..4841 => 2805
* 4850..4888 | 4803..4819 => 2692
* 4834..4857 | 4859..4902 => 2326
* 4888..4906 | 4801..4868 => 2473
